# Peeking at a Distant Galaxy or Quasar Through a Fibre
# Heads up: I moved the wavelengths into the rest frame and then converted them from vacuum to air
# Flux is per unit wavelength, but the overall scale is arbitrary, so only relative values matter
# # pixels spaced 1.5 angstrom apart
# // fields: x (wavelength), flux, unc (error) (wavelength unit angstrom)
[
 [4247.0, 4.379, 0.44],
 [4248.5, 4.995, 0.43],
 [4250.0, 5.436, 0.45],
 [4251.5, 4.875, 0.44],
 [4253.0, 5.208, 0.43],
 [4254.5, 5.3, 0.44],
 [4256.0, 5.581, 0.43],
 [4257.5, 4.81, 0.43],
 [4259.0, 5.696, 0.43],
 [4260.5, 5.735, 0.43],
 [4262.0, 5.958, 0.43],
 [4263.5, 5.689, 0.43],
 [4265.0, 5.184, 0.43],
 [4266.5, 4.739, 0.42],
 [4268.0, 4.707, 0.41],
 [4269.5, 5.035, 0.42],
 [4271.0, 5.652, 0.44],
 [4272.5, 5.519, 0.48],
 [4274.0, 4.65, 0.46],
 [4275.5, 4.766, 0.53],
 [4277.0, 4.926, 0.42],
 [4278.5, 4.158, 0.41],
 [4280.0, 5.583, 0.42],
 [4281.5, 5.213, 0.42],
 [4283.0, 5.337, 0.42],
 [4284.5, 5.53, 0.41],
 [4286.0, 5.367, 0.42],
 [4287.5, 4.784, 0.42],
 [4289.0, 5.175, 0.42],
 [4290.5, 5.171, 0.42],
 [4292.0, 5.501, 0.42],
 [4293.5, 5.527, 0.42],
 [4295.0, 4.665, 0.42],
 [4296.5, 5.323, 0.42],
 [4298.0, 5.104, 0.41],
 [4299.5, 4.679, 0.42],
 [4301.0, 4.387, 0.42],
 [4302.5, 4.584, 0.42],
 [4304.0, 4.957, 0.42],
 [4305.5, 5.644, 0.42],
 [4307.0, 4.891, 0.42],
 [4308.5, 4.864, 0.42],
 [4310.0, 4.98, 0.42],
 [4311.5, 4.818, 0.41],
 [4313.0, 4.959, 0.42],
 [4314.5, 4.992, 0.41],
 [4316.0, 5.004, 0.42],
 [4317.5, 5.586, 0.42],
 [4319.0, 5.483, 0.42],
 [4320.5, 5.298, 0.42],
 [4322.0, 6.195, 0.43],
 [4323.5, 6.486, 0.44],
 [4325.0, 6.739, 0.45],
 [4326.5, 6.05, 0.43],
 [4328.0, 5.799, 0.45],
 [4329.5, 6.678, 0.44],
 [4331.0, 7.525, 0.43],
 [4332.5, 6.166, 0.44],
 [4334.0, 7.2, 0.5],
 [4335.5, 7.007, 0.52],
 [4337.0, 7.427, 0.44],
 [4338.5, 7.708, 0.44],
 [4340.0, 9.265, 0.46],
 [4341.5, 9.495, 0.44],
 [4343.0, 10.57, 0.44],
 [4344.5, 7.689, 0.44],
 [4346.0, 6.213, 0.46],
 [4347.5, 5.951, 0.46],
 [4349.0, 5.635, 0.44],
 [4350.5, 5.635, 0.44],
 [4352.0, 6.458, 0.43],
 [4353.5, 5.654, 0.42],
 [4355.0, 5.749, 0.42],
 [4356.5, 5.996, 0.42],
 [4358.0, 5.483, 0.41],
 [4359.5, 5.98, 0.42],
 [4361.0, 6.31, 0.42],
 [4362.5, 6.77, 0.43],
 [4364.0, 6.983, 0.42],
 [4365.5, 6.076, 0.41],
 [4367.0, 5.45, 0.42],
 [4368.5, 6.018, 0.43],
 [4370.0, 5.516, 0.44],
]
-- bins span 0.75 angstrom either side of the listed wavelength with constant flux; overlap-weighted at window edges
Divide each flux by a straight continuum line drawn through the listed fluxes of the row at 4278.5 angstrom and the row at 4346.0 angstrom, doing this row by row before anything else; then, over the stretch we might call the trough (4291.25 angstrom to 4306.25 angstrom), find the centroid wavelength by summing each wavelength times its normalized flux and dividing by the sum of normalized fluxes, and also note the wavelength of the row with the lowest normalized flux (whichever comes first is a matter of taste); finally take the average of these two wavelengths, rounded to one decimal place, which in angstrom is 4299.8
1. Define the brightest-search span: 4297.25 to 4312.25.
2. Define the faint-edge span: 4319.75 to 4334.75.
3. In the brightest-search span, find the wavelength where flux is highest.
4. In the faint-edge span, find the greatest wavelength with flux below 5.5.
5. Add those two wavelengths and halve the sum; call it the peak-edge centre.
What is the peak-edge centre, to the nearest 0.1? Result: 4313.0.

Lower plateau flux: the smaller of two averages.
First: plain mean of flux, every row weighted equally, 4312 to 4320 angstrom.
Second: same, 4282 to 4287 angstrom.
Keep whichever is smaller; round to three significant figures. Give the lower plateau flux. 5.20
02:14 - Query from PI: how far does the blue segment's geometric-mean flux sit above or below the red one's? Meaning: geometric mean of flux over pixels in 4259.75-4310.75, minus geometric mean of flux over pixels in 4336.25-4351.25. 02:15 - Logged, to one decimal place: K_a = -2.3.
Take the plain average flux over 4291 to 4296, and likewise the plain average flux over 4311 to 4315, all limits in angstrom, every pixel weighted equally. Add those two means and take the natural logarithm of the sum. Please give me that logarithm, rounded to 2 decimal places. 2.32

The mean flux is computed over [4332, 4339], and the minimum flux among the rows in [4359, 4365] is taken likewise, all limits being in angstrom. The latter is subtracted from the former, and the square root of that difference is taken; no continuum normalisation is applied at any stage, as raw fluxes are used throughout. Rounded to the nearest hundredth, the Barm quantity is 1.06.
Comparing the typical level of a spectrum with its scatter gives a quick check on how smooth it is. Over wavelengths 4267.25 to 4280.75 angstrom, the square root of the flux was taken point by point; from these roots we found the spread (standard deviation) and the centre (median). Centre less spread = 2.11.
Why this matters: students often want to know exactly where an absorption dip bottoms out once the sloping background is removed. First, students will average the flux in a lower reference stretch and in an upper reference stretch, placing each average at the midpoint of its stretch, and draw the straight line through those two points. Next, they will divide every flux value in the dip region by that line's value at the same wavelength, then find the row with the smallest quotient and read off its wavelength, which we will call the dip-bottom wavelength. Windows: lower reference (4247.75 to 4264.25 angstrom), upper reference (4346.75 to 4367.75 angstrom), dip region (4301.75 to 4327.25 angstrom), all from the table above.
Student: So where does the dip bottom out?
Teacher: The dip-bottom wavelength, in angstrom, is 4302.5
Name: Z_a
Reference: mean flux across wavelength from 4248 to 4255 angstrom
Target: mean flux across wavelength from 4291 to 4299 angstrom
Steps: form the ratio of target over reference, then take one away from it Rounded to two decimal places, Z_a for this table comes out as 0.01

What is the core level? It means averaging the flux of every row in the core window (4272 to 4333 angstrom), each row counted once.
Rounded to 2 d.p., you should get 5.34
